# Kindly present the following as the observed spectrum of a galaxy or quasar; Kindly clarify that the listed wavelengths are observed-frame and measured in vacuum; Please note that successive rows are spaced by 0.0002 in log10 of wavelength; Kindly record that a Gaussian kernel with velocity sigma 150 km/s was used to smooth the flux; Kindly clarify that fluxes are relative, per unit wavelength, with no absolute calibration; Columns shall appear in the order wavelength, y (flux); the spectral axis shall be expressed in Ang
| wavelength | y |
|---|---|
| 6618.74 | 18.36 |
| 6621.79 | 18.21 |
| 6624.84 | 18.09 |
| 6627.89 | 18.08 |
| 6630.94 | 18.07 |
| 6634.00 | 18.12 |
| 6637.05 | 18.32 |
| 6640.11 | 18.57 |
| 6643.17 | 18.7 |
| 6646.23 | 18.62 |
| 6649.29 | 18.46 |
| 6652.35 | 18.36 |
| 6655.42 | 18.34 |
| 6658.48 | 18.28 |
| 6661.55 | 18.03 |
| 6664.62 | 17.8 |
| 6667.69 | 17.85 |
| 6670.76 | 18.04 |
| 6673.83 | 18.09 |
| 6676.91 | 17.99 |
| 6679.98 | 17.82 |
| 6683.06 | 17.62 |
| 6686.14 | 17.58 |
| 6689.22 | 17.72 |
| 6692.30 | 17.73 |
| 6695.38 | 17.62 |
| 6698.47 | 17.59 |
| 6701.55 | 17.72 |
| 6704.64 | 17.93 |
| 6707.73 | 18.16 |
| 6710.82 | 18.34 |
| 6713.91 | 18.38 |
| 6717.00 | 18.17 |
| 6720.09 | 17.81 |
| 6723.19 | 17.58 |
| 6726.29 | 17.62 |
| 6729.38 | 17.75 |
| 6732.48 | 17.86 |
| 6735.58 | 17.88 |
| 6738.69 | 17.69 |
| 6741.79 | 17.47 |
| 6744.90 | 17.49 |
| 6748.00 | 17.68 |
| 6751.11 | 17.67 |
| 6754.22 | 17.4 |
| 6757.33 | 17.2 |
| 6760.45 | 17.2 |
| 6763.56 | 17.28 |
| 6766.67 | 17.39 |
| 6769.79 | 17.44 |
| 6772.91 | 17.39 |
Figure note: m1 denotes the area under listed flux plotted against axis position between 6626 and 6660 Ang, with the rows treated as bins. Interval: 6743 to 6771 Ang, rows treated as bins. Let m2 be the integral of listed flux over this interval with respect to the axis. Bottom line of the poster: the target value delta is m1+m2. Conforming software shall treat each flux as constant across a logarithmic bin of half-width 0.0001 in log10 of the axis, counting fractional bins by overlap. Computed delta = 1112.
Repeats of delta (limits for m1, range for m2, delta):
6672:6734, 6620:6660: 1840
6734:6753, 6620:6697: 1728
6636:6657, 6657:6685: 890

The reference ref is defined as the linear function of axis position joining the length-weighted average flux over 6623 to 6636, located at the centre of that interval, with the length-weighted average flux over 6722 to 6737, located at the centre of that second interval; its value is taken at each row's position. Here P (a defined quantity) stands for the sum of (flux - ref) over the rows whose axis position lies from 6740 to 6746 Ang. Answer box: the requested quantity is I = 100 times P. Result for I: -44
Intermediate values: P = -0.4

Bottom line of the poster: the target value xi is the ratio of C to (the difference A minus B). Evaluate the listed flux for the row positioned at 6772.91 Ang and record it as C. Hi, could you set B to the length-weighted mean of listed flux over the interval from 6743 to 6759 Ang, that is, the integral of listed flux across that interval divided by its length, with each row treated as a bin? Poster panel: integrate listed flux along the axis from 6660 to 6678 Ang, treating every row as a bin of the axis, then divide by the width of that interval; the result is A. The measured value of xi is 36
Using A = 18.0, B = 17.48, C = 17.39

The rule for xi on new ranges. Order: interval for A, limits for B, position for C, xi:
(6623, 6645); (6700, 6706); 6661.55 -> 40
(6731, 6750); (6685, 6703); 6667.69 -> 1592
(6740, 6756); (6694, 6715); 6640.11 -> -46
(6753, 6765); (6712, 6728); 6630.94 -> -27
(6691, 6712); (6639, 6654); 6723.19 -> -26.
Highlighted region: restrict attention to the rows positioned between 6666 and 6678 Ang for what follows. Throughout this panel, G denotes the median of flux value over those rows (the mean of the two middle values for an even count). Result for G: 18.0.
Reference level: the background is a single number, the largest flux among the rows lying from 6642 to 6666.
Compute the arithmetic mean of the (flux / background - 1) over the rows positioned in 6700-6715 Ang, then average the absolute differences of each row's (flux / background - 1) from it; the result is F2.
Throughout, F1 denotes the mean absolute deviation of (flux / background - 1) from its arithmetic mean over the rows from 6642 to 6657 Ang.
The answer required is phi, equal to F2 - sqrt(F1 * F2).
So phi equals 0.0028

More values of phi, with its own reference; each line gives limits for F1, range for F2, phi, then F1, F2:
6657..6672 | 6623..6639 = -0.0015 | 0.0075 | 0.0039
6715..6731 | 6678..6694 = -0.0019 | 0.0087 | 0.0040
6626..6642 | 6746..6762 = 0.0007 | 0.0091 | 0.0105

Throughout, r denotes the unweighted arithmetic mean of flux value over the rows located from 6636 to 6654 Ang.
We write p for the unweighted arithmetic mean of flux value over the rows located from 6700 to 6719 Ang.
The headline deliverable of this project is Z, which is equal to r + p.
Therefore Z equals 36.6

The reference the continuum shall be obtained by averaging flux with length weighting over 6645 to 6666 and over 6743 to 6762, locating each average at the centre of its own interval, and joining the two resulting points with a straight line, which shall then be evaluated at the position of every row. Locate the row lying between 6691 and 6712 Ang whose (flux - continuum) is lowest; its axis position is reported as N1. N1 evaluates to 6698.47 Ang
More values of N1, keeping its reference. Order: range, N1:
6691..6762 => 6698.47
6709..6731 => 6723.19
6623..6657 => 6624.84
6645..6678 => 6664.62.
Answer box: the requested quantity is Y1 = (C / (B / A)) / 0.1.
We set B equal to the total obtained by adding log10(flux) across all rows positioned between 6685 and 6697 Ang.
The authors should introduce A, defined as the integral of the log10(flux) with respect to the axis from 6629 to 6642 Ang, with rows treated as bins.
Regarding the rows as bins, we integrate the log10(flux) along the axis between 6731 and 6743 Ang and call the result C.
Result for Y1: 493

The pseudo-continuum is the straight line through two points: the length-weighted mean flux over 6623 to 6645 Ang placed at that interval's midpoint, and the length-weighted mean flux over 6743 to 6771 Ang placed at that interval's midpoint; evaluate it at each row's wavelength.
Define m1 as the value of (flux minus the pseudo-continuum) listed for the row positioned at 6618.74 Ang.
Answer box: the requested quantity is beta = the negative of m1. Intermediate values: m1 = 0.0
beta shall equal 0.0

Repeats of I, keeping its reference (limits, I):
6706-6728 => 151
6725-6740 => 12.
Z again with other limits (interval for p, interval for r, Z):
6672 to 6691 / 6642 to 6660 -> 36.3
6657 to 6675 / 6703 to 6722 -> 36.1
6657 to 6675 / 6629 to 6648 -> 36.4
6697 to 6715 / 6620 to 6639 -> 36.2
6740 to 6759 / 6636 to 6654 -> 36.0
